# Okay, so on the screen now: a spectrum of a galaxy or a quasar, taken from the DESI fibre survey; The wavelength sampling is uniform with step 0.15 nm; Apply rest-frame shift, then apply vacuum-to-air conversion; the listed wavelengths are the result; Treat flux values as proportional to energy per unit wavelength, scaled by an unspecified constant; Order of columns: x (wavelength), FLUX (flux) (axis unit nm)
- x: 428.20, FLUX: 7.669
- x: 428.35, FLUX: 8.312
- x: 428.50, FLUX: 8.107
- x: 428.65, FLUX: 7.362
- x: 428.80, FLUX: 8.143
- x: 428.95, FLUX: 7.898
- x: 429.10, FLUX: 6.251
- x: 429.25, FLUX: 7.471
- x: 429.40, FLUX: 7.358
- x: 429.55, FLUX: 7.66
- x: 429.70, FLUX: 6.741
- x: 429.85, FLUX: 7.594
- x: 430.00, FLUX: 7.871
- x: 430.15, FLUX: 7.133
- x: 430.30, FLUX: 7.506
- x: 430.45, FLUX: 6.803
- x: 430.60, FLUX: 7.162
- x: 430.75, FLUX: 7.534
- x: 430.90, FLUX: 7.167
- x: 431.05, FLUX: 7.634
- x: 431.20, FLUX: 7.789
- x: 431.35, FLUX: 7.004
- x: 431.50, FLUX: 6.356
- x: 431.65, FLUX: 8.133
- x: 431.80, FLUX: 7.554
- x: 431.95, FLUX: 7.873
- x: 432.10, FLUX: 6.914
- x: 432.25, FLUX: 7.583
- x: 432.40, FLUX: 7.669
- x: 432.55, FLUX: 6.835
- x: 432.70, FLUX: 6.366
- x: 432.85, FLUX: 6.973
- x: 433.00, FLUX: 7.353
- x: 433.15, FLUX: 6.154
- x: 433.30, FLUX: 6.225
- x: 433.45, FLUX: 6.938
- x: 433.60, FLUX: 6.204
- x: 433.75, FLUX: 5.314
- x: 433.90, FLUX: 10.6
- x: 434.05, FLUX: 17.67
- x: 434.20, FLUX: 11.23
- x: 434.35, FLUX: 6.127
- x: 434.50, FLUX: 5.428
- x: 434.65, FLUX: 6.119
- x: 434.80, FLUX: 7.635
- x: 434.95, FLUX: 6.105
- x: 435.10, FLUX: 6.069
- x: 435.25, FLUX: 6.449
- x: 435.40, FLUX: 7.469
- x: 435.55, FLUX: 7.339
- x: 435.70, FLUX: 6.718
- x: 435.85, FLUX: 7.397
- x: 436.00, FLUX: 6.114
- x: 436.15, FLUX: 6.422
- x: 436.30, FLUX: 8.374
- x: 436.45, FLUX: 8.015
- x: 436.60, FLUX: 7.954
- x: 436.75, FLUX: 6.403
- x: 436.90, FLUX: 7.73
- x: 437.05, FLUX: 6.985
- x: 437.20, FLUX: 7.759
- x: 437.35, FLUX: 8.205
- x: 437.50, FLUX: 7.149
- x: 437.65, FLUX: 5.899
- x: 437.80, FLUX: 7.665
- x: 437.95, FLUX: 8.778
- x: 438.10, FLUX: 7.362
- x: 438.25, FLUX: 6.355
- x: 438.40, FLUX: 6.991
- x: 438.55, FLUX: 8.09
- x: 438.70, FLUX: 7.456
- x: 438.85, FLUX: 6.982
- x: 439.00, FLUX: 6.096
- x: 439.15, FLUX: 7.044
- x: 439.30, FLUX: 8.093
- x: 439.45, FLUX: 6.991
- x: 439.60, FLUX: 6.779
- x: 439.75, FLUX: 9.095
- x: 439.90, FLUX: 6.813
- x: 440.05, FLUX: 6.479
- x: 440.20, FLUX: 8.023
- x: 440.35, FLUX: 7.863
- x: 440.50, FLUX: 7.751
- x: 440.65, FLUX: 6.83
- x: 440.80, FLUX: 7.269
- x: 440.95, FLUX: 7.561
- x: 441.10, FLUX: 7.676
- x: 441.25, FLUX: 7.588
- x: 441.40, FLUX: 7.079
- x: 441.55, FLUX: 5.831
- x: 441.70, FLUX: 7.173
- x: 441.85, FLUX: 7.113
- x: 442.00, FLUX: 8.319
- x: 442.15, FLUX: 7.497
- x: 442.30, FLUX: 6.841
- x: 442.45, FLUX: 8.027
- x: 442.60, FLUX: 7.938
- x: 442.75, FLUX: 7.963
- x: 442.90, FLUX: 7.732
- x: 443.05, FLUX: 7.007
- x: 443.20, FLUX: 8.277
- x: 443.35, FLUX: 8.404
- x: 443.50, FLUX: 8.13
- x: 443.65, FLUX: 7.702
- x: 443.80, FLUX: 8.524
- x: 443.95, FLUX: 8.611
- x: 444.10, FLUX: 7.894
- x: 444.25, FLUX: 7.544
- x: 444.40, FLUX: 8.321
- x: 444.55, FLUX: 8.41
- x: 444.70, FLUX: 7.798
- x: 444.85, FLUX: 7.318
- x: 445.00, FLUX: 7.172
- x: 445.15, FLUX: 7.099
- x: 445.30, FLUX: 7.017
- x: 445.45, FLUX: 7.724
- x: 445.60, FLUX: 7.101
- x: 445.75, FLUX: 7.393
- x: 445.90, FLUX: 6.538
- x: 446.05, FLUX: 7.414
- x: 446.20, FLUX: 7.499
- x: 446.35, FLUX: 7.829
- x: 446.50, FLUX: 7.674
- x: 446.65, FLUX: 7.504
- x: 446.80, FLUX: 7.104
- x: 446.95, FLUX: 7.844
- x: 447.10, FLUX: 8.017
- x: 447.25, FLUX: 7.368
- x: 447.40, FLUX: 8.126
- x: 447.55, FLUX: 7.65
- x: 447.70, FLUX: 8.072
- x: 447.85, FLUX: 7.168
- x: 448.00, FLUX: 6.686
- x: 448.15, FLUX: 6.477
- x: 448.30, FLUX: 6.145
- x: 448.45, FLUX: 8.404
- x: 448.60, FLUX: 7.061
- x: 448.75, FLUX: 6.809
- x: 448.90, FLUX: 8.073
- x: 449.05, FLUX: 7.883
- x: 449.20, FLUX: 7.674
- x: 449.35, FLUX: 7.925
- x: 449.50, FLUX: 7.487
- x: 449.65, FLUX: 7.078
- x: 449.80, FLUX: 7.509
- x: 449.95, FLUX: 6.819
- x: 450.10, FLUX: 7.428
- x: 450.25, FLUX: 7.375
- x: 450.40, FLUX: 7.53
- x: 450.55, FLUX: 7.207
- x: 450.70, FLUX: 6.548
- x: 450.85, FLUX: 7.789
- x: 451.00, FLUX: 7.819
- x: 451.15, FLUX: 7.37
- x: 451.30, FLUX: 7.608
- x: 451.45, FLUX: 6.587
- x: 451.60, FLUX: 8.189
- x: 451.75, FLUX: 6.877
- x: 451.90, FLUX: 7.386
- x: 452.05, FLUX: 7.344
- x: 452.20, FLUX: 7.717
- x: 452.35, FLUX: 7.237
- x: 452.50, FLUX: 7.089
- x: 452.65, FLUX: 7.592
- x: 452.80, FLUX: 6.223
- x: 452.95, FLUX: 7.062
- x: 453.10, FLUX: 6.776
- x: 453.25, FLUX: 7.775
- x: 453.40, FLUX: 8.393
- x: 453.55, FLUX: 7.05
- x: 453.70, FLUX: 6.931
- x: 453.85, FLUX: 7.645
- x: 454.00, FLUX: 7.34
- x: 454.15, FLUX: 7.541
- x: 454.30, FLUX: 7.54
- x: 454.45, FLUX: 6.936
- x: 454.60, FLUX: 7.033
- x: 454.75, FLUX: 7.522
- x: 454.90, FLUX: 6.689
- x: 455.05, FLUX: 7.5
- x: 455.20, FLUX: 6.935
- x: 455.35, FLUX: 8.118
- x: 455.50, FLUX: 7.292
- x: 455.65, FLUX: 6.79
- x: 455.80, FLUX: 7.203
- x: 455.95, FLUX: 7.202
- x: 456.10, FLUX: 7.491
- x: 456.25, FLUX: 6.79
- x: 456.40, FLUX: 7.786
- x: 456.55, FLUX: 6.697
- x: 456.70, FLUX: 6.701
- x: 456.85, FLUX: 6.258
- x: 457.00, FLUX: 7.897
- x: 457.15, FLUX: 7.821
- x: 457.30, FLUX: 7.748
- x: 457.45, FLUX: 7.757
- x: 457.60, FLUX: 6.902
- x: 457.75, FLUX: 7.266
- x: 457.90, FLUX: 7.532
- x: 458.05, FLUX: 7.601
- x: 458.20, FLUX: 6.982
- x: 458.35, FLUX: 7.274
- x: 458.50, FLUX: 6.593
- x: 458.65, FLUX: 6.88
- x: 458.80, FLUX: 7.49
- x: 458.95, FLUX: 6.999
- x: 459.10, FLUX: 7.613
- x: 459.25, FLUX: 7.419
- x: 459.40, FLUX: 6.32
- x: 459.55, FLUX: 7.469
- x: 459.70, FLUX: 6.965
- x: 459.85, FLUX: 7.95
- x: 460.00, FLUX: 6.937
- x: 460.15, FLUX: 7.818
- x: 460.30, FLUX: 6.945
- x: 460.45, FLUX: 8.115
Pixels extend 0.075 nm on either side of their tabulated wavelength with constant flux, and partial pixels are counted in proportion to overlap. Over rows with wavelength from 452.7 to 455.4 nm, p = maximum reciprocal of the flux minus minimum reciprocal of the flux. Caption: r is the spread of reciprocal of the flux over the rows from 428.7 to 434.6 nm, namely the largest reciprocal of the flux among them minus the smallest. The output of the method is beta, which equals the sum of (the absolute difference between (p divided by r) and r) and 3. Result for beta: 3.2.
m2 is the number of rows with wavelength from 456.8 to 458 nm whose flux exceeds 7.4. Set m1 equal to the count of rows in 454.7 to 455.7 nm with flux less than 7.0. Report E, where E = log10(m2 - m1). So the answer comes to 0.30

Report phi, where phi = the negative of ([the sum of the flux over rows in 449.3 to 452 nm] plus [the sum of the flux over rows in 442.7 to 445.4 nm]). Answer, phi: -273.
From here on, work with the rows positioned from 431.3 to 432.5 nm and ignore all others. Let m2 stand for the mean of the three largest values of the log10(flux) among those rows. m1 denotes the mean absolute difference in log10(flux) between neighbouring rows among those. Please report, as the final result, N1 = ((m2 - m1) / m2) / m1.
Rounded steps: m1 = 0.043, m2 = 0.897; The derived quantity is 22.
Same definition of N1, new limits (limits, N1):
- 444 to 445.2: 49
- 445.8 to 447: 42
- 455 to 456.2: 30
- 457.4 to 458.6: 36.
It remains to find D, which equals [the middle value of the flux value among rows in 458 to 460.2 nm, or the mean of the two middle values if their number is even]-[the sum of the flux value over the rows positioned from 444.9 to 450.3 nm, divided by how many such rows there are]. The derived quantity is -0.1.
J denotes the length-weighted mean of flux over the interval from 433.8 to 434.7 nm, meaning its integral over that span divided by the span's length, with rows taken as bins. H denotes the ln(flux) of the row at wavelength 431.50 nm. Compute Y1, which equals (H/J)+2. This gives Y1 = 2.19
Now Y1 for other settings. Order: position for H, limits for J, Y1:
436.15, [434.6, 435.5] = 2.28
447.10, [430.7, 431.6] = 2.29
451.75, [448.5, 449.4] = 2.25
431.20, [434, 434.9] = 2.24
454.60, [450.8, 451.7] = 2.26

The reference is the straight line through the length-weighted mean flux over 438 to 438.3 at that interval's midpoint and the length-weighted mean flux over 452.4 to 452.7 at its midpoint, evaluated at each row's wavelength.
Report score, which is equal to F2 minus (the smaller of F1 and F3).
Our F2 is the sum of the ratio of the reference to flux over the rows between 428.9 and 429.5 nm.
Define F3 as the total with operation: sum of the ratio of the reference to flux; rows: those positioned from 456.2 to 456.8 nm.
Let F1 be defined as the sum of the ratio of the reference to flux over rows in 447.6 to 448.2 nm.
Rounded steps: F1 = 4.10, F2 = 3.84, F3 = 4.24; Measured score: -0.3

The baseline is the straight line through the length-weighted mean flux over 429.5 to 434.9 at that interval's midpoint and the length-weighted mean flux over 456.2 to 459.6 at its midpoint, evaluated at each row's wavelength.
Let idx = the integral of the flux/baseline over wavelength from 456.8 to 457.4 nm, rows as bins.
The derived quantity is 0.623 nm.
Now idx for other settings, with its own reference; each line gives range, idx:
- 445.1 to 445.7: 0.591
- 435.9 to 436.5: 0.579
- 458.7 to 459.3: 0.613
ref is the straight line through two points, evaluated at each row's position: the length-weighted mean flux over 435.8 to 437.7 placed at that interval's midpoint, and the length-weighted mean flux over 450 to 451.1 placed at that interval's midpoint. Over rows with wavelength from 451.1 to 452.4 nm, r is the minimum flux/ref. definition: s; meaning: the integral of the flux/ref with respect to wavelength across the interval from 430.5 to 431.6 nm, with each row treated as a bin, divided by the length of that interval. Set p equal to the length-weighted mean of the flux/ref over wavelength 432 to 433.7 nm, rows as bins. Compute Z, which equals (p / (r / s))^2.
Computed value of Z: 1.12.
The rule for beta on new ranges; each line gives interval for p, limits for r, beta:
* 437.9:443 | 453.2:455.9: 5.0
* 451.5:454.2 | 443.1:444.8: 5.5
